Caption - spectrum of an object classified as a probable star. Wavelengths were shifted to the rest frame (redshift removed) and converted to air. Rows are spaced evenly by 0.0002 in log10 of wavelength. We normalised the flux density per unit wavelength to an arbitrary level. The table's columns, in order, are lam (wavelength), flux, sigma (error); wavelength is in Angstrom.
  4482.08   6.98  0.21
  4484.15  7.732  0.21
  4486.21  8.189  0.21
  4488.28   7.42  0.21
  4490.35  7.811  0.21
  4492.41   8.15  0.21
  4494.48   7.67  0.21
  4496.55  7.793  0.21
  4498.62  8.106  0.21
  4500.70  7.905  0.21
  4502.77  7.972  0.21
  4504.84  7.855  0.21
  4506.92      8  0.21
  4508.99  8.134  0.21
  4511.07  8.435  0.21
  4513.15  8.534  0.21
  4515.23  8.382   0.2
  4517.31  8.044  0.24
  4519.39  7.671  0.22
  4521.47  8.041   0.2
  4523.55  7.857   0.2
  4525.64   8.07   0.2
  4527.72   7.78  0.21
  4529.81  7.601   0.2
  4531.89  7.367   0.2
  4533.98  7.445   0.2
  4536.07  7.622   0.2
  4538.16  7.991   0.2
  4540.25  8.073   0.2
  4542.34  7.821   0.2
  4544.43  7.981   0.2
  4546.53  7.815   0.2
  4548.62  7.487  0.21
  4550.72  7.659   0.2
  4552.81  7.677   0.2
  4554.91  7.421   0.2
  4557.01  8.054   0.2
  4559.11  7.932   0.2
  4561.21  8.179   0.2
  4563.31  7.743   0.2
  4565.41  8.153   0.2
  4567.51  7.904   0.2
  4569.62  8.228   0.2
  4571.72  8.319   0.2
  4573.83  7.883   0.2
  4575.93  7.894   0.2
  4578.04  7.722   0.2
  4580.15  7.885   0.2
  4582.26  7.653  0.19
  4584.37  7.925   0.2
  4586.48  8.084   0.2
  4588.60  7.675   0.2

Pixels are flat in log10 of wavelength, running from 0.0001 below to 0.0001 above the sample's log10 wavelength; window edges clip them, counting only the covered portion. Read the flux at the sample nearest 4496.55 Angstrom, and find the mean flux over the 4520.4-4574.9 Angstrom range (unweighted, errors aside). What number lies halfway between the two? 7.82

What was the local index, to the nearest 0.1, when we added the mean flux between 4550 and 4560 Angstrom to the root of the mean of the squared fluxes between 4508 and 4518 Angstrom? 16.1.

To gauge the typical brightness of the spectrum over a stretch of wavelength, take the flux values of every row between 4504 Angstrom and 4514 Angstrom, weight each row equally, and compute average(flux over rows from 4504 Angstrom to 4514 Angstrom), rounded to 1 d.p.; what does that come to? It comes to 8.2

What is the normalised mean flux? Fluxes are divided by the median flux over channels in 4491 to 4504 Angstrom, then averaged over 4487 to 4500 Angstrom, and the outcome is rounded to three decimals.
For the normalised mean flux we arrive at 0.986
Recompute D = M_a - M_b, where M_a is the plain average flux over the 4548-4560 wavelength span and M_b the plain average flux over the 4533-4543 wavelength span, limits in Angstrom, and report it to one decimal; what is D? -0.1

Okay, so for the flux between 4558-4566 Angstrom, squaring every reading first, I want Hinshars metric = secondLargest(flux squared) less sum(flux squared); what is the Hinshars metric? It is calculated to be -190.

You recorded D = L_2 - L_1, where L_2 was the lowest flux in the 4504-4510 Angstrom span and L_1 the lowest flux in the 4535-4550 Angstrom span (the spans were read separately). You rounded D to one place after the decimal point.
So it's 0.4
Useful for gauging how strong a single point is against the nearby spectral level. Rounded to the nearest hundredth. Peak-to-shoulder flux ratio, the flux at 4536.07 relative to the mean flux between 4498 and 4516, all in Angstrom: 0.94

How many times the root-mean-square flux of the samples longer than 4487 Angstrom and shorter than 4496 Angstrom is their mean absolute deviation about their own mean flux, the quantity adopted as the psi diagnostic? 0.0280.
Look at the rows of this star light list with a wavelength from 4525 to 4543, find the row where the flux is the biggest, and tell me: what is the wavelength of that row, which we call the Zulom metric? 4540.25 Angstrom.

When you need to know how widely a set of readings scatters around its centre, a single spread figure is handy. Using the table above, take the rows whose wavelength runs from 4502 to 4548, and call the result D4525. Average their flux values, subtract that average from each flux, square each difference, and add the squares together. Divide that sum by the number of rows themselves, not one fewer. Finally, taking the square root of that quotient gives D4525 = 0.288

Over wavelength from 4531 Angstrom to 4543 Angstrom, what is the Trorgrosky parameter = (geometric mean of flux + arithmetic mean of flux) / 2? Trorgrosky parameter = 7.72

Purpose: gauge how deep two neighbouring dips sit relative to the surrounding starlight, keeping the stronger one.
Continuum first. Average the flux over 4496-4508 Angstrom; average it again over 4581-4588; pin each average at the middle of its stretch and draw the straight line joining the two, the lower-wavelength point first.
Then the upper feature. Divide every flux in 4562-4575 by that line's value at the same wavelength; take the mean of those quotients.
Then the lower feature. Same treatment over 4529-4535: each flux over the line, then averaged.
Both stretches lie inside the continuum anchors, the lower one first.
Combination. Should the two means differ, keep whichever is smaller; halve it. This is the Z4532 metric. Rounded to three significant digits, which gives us 0.472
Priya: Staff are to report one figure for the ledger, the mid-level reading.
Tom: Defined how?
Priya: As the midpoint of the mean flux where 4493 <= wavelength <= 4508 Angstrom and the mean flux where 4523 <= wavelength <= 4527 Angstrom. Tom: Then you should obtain 7.93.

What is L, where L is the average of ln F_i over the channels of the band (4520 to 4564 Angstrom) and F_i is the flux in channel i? 2.05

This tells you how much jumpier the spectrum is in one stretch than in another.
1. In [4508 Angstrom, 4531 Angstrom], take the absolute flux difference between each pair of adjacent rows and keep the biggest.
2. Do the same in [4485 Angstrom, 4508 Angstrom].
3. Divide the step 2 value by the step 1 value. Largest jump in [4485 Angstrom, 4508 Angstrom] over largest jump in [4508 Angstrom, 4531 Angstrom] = 2.1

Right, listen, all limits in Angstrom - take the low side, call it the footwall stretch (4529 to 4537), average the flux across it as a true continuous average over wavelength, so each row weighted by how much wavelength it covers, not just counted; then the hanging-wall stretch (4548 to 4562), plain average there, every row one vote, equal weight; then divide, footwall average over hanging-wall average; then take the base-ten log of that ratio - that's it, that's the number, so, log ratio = -0.015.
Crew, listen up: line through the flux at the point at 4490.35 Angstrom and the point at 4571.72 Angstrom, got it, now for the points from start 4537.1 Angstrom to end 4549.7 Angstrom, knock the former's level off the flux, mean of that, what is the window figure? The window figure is -0.28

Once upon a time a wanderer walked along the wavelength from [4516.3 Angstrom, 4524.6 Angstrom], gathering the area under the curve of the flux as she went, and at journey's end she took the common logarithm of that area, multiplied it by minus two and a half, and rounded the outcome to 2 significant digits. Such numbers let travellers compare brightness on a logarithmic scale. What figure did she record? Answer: -4.5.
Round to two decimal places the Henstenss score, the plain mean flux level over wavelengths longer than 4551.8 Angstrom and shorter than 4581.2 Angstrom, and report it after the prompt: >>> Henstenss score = 7.93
